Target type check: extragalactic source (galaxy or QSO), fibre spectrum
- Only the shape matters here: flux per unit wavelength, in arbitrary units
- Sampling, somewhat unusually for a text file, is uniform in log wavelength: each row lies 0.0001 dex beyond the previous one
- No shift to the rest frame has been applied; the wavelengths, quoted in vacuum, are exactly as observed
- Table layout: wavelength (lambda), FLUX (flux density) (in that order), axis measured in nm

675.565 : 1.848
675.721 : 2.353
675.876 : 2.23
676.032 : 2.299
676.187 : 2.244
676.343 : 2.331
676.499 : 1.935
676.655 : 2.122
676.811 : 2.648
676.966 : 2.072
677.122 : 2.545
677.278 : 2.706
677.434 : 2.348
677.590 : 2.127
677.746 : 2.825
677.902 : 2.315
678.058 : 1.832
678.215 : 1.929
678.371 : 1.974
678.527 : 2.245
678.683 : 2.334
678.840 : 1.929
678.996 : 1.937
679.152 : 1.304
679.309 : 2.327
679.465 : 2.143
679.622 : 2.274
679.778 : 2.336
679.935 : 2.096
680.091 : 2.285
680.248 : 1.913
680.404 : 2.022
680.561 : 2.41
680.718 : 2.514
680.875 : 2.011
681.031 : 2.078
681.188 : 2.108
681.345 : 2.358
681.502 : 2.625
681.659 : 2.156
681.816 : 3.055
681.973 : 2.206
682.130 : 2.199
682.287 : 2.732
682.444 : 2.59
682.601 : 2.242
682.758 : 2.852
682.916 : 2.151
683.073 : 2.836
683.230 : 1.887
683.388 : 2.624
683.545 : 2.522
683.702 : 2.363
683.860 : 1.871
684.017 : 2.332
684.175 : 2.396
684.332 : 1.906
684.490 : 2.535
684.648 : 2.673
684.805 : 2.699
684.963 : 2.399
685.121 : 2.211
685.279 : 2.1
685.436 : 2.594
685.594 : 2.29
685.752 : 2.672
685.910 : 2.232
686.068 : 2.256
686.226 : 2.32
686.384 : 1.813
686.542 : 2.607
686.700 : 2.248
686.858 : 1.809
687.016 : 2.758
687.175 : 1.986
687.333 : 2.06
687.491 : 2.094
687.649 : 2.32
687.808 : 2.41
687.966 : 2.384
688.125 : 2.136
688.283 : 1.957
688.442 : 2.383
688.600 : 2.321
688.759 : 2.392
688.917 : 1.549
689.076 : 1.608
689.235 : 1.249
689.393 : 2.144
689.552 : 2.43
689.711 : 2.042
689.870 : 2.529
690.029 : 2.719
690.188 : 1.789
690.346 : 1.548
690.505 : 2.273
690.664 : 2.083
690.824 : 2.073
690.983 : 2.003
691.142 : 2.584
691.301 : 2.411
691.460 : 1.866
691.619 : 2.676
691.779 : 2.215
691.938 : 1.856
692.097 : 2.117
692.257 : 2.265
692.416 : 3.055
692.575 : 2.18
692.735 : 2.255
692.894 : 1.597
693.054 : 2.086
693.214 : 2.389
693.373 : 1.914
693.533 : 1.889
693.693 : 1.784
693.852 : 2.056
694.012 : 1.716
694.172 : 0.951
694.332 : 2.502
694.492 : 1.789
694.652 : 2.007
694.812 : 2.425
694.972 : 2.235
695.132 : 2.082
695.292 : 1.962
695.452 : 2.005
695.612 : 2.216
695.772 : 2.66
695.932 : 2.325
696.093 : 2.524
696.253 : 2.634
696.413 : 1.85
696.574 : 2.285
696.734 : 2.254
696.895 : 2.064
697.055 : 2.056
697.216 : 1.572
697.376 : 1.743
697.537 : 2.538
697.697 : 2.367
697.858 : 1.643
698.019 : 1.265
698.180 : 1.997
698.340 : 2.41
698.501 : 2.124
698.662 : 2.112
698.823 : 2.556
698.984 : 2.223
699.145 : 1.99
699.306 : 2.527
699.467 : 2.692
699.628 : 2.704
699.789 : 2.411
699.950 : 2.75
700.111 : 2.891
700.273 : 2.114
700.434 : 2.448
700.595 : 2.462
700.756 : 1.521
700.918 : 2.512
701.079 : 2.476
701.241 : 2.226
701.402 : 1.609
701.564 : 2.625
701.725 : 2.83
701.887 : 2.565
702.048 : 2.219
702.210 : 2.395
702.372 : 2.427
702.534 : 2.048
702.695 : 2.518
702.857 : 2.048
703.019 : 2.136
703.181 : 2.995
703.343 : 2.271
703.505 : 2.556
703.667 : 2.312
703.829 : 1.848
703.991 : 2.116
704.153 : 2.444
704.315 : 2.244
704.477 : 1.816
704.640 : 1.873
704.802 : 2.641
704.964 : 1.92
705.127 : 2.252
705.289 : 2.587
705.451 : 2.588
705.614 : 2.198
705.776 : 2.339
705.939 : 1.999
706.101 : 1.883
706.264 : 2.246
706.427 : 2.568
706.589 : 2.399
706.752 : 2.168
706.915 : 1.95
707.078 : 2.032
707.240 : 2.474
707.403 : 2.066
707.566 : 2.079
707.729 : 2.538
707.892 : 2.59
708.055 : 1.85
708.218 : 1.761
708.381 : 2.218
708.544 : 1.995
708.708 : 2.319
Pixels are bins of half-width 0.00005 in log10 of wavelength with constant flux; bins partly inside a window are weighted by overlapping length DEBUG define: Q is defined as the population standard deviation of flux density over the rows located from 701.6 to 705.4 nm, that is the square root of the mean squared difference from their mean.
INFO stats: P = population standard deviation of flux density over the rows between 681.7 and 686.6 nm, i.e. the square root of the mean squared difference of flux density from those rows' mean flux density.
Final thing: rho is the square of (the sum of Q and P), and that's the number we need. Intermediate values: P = 0.30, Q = 0.31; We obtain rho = 0.37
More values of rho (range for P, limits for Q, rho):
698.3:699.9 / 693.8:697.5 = 0.38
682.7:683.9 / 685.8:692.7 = 0.51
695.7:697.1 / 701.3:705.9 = 0.34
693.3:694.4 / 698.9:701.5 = 0.65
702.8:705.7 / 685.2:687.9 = 0.34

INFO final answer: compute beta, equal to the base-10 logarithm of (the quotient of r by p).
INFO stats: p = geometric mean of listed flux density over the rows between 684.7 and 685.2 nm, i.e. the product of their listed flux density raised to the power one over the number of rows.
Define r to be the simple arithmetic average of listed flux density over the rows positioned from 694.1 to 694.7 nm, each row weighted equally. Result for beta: -0.13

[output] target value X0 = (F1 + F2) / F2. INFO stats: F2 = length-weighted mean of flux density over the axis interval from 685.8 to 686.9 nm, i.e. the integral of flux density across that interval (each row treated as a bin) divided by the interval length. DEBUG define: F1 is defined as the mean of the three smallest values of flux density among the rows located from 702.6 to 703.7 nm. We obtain 1.97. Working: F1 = 2.15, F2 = 2.21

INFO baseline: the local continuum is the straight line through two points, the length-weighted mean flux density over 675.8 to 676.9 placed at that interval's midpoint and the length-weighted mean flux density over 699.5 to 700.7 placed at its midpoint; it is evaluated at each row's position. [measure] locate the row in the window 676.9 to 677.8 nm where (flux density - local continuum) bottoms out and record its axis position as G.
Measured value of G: 676.966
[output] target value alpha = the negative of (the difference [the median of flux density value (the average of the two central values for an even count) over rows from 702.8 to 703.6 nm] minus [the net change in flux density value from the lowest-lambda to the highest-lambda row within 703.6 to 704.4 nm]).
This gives -2.3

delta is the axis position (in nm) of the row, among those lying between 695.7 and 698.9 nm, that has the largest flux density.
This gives 695.772 nm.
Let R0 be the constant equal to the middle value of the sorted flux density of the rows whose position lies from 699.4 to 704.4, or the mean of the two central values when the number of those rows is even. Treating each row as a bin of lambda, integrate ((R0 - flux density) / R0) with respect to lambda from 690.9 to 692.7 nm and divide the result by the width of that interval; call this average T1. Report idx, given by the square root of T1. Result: 0.24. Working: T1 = 0.056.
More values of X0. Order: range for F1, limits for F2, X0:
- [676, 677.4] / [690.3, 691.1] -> 2.00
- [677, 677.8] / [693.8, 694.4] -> 2.32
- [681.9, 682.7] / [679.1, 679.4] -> 2.18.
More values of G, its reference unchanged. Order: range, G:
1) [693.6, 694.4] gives 694.172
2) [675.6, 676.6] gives 676.499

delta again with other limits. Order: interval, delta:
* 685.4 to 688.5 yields 687.016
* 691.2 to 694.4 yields 692.416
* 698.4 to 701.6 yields 700.111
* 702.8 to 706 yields 703.181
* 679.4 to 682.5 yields 681.816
